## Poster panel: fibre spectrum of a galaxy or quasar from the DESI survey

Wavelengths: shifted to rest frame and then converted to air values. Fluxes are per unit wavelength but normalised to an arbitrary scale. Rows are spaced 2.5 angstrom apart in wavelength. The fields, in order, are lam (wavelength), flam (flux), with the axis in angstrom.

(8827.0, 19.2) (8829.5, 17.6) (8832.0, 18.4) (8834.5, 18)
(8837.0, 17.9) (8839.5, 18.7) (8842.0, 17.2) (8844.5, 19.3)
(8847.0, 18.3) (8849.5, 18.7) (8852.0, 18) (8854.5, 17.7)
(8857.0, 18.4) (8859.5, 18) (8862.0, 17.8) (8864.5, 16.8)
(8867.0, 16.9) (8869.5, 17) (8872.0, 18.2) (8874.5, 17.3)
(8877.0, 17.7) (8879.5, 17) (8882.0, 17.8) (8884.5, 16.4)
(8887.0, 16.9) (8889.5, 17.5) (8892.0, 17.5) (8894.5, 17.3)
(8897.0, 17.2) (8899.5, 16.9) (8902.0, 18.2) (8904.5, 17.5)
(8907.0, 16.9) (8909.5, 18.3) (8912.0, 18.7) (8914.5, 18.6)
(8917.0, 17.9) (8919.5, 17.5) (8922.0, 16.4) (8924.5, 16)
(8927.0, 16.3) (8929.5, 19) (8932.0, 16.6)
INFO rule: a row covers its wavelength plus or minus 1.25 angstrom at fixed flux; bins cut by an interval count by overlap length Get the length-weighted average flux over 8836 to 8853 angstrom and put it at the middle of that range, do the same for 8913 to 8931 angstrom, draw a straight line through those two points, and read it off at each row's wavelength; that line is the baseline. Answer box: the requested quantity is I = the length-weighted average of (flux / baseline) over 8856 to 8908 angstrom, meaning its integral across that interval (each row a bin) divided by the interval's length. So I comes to 0.973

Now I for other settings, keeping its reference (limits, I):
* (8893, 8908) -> 0.983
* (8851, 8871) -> 0.970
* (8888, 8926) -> 0.995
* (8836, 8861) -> 0.998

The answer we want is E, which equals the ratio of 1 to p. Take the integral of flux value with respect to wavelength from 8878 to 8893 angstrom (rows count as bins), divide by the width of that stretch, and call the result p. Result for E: 0.0582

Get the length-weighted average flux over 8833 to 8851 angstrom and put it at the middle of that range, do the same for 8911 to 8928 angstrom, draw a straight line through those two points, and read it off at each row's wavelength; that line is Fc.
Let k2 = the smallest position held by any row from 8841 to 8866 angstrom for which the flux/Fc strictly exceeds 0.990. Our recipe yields 8844.5 angstrom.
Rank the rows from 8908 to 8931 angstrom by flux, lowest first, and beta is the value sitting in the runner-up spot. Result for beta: 16.3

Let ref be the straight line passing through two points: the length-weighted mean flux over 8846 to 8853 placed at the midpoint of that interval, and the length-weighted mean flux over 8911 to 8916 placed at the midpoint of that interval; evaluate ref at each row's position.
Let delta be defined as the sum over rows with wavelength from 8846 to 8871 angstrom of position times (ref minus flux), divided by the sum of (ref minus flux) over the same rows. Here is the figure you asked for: 8864.7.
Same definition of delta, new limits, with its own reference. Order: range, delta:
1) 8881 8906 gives 8892.5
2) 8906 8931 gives 8920.3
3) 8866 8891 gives 8878.8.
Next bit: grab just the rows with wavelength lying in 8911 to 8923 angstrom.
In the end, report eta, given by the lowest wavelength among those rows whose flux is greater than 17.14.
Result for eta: 8912.0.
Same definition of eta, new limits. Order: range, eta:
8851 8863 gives 8852.0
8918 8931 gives 8919.5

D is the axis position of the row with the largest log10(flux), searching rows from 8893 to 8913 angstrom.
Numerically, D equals 8912.0 angstrom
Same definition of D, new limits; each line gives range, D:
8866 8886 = 8872.0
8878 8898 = 8882.0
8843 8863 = 8844.5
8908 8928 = 8912.0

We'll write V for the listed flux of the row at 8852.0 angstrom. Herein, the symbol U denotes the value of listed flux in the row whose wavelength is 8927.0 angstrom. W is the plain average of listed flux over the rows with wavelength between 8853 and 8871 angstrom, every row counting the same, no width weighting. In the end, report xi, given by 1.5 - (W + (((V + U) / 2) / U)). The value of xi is -17.07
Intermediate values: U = 16.3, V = 18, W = 17.5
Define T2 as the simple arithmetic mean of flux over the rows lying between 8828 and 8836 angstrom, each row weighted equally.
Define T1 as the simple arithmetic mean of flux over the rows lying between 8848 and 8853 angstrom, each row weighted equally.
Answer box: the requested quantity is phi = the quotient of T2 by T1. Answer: 0.98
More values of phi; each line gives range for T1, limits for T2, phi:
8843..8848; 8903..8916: 0.96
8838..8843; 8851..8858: 1.00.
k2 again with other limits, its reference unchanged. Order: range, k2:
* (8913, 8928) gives 8914.5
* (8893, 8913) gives 8902.0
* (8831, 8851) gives 8832.0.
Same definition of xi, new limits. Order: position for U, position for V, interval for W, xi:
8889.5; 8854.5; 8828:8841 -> -17.63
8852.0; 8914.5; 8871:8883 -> -17.12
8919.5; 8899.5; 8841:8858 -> -17.71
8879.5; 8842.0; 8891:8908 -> -16.86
